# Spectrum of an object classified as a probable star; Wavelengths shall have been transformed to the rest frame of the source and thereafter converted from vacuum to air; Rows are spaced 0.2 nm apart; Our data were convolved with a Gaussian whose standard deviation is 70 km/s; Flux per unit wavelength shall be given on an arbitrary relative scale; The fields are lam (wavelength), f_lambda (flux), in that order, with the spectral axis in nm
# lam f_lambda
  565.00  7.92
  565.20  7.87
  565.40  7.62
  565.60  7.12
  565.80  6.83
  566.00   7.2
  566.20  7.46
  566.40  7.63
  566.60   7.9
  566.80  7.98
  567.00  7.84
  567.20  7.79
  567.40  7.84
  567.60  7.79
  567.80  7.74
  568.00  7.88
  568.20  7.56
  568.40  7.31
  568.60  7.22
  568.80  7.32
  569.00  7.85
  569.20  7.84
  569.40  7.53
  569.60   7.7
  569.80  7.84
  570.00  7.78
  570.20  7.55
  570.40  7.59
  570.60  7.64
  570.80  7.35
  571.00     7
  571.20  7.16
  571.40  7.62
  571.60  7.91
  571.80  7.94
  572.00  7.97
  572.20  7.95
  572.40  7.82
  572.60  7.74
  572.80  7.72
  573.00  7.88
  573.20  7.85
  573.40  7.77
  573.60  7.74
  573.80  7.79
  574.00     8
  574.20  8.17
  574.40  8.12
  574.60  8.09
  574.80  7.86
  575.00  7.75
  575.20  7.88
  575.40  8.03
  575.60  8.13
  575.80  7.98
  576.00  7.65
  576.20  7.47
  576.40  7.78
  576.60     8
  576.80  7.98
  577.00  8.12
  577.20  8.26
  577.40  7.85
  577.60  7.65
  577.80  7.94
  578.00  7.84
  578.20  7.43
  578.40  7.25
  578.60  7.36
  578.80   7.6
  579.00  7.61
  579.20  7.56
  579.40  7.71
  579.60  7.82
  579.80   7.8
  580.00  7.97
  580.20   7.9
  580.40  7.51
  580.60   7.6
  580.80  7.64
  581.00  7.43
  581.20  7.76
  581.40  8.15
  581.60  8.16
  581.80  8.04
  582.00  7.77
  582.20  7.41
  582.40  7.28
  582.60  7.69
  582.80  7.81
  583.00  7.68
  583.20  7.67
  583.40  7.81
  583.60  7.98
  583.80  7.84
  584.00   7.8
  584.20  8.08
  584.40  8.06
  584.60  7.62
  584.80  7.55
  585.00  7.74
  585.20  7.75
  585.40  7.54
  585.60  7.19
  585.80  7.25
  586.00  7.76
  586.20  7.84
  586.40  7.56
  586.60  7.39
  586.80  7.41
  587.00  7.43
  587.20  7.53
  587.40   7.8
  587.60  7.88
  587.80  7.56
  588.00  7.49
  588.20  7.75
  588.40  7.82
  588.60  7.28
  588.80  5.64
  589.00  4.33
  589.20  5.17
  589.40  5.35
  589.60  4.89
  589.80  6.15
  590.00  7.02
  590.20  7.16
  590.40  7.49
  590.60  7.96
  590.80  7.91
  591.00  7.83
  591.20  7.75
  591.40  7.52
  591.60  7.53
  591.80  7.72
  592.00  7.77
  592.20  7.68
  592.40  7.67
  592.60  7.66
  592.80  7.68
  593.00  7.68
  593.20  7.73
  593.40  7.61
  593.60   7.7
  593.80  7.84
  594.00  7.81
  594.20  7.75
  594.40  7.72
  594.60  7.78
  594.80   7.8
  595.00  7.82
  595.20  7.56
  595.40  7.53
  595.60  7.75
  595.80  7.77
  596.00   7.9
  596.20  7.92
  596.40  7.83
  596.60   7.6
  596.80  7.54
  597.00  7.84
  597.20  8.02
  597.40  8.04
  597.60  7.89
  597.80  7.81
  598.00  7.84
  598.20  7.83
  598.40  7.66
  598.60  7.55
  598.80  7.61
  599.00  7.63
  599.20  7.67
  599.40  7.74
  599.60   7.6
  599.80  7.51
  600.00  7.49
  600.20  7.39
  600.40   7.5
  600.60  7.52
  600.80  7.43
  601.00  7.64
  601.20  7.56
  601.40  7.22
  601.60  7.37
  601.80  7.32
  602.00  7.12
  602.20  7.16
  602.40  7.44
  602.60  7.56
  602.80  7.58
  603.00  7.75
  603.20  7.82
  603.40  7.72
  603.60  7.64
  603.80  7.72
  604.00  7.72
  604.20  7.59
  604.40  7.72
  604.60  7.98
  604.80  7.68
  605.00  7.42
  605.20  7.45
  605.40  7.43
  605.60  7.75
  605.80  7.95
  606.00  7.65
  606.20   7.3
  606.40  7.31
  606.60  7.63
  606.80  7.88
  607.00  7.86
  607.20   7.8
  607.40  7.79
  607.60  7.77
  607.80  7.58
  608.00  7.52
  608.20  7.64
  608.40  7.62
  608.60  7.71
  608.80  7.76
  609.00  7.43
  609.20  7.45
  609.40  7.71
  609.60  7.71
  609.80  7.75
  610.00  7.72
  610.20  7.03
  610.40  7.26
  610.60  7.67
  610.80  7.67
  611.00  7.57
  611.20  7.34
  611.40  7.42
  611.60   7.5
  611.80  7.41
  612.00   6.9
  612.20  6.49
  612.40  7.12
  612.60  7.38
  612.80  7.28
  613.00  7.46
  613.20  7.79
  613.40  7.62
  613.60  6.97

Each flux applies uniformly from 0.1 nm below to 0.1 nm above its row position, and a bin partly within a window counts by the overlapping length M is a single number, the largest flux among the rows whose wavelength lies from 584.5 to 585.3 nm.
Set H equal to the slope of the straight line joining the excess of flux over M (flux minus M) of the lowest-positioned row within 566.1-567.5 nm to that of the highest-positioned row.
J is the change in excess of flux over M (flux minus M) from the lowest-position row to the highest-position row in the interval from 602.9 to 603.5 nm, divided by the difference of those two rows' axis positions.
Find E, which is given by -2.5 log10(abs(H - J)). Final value 1.0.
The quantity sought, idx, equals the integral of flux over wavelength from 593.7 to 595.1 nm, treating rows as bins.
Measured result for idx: 10.9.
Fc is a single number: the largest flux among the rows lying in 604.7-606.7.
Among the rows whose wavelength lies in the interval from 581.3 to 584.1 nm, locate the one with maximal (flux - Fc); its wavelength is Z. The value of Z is 581.60 nm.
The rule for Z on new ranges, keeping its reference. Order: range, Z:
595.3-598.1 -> 597.40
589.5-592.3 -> 590.60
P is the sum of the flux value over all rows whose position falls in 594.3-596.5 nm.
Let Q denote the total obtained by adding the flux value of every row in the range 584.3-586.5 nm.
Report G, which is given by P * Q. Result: 7160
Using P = 85.4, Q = 83.9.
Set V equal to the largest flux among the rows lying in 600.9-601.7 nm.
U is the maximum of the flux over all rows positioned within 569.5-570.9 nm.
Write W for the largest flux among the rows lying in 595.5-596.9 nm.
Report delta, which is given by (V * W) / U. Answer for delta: 7.7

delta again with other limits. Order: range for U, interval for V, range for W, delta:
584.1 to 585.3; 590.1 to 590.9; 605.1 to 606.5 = 7.8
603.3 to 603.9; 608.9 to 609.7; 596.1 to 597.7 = 8.0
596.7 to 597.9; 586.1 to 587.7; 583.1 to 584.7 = 7.9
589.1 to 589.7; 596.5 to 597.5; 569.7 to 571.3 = 11.8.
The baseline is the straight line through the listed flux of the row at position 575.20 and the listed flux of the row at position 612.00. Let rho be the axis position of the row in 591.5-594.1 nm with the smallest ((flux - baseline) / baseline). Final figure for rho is 591.60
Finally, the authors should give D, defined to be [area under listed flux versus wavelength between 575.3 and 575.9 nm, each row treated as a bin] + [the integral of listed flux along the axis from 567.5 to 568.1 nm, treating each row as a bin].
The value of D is 9.51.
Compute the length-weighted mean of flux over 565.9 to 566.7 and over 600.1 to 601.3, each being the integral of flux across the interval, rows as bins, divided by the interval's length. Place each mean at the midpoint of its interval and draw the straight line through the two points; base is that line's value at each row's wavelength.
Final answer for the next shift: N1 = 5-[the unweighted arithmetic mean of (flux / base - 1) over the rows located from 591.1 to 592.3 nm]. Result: 4.981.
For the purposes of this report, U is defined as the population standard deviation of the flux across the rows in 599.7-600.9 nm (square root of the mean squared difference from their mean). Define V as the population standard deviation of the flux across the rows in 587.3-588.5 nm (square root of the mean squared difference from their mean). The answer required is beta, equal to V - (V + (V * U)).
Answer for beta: -0.01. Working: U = 0.05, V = 0.14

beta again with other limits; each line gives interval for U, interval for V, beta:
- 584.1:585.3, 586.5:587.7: -0.04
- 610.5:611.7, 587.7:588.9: -0.09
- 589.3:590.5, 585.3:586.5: -0.23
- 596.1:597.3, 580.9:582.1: -0.04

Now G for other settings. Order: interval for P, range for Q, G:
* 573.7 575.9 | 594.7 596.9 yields 7465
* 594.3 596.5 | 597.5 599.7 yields 7243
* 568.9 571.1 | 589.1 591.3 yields 6248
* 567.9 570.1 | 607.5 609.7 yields 7033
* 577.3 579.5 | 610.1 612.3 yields 6726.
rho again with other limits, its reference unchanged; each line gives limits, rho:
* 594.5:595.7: 595.40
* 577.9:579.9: 578.40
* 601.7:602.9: 602.00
